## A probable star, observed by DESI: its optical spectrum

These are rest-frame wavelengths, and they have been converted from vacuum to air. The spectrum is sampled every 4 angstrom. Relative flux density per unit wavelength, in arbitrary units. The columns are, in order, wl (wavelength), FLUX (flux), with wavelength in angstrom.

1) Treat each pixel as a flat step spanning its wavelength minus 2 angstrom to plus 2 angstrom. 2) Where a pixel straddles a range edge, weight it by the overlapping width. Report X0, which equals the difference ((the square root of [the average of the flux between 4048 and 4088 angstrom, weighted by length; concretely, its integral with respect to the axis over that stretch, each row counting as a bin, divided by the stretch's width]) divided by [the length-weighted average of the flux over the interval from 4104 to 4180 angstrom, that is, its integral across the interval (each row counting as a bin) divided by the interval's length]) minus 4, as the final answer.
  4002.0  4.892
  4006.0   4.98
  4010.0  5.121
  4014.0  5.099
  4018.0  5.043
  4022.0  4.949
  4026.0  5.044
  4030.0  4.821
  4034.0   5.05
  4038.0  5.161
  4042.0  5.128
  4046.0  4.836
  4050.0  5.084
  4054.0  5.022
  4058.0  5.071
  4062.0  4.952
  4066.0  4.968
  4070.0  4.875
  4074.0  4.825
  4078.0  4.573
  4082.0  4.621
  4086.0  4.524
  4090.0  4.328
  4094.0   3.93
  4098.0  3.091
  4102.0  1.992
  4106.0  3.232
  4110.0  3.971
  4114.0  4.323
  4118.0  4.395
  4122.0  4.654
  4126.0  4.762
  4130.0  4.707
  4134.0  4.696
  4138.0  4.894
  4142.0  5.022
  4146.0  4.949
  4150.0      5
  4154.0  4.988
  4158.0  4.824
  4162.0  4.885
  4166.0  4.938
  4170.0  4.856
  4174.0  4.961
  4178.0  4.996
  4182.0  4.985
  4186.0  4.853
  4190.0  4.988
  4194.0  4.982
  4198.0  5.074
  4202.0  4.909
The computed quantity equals -3.530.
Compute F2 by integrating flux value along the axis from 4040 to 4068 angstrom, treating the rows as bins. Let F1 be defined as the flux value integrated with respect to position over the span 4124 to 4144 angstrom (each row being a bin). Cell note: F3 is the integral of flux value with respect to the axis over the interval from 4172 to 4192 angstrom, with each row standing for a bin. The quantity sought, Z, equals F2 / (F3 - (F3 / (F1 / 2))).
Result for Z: 1.4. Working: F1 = 96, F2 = 140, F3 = 99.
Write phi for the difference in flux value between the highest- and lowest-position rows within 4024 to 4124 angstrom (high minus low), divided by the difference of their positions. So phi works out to -0.004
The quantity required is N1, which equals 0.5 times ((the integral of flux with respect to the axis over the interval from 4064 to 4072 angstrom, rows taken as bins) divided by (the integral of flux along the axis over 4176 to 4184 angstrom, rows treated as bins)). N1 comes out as 0.49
